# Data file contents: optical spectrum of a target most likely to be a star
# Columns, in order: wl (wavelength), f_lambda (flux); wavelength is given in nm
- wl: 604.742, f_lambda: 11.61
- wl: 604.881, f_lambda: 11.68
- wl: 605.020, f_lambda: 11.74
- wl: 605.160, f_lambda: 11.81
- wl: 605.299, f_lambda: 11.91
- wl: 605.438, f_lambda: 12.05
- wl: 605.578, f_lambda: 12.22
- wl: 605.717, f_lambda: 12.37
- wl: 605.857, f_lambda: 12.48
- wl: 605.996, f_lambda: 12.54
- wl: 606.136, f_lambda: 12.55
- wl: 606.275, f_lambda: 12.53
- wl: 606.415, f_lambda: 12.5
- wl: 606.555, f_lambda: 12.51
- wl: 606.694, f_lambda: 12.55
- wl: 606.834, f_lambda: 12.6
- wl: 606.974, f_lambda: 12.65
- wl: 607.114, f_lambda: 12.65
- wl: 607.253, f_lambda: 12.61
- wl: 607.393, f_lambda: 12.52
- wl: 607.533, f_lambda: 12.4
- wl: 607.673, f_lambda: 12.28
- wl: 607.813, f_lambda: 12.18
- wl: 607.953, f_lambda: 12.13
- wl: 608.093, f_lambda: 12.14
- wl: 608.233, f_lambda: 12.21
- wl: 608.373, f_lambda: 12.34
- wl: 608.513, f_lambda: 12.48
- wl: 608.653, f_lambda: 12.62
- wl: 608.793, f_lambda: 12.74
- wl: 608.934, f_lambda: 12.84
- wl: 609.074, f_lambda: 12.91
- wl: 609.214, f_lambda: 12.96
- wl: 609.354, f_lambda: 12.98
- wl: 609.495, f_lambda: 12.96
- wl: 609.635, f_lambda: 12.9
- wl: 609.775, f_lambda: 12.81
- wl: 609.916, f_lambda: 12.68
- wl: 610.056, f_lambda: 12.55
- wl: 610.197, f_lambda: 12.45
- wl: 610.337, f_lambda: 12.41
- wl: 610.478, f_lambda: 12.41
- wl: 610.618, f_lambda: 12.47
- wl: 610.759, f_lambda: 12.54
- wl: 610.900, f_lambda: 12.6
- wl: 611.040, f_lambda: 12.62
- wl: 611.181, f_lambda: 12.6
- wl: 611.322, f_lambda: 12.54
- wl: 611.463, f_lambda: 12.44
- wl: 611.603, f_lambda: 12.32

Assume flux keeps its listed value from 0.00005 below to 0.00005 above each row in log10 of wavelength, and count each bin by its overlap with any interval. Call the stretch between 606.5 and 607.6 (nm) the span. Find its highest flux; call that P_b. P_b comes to 12.65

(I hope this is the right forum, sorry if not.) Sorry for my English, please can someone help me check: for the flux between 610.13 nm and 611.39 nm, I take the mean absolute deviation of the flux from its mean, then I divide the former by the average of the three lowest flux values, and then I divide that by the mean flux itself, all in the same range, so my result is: 0.0005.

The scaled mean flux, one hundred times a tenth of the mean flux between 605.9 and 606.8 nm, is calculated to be 125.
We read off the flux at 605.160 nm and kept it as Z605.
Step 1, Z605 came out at 11.81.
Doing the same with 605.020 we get 11.74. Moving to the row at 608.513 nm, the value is 12.48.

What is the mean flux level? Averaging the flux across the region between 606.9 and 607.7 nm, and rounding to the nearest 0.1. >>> 12.5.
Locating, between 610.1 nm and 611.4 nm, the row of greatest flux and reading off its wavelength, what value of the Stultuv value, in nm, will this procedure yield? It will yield 611.040 nm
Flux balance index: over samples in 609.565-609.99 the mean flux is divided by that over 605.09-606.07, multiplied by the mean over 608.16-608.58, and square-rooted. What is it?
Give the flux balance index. 3.60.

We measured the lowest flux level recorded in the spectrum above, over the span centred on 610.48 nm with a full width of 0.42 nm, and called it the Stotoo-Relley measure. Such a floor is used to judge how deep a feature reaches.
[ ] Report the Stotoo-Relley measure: 12.41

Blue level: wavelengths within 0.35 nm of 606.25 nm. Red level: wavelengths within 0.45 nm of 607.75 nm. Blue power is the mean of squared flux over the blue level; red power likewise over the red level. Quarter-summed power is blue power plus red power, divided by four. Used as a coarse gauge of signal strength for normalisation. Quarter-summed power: 76.9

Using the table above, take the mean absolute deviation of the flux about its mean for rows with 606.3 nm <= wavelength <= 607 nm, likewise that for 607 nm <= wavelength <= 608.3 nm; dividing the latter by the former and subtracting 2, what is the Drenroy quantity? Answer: 1.5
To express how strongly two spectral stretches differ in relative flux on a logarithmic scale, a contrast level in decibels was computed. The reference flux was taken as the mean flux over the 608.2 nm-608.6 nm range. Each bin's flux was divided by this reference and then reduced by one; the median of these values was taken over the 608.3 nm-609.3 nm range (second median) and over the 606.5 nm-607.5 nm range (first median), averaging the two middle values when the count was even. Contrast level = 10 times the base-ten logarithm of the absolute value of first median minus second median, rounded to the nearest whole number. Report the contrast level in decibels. -19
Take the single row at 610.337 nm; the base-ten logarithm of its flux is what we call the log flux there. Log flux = 1.09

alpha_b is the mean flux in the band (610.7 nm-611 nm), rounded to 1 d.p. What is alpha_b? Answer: 12.6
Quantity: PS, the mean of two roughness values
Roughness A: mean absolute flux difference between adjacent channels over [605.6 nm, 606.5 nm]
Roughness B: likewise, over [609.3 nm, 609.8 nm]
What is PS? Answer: 0.051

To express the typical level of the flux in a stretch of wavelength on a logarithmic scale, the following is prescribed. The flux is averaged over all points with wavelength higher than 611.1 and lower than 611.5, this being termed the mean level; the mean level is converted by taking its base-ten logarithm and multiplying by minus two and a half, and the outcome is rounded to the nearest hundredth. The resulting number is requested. -2.74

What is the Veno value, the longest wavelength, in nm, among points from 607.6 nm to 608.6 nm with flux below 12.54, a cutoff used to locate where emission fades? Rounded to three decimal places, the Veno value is 608.513 nm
